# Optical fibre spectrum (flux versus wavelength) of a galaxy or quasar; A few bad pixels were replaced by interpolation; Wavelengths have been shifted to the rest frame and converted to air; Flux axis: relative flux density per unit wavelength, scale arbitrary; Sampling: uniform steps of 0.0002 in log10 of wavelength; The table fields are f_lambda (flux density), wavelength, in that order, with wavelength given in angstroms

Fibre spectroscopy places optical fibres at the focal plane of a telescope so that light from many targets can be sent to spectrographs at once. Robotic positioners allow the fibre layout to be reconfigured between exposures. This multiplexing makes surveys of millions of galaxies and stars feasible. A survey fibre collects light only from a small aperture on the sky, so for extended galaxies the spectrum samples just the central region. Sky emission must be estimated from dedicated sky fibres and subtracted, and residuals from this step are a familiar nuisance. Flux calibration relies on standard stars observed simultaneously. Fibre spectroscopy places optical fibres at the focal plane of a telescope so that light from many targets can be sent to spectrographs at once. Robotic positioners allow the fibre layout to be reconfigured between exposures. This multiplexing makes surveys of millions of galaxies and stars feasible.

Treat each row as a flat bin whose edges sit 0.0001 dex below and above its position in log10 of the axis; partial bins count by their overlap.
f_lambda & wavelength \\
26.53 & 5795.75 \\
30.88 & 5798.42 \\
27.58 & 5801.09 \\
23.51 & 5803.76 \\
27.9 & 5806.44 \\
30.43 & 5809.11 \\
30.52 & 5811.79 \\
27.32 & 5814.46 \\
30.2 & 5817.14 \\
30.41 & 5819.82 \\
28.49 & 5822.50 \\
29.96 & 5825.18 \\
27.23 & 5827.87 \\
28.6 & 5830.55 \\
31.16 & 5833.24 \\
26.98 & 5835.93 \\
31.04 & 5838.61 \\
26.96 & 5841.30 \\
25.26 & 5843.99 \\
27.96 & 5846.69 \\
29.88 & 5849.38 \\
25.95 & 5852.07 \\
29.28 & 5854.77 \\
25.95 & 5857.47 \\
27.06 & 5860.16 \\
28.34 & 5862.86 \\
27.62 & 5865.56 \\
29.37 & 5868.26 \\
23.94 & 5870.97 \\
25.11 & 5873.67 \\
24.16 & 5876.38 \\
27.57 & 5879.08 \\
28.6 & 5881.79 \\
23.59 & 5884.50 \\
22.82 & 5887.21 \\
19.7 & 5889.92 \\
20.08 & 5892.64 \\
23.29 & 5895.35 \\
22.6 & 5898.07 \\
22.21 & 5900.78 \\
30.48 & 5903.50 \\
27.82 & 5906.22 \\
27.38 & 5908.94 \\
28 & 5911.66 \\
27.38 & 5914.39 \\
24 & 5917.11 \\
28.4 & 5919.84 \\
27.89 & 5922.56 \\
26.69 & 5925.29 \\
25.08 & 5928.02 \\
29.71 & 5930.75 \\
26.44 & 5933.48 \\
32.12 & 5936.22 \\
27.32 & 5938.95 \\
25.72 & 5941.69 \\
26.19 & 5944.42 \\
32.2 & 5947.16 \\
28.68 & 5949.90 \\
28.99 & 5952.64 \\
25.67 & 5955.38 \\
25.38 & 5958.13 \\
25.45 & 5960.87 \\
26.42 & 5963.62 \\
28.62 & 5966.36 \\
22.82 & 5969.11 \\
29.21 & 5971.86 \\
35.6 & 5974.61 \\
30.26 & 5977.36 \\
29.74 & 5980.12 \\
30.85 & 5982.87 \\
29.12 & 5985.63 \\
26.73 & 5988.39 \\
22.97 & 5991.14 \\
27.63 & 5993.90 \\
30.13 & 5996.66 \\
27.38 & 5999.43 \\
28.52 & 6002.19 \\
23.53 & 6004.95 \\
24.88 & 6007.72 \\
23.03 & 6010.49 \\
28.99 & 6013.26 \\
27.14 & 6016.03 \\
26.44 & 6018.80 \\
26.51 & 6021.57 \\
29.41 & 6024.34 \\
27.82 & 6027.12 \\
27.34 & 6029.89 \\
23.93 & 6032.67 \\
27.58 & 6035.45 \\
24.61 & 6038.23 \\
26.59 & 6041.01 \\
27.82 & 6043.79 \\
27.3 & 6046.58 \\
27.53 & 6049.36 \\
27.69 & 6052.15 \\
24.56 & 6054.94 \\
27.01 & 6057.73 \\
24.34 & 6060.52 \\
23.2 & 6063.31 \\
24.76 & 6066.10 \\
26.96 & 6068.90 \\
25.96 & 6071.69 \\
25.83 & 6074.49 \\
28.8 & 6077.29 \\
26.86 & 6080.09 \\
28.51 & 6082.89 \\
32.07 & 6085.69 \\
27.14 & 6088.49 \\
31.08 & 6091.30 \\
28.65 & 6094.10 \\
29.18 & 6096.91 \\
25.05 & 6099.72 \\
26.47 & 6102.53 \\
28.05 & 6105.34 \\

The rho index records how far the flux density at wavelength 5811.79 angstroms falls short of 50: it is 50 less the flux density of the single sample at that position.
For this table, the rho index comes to 19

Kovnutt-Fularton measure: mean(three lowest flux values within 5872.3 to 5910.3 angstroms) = 20.7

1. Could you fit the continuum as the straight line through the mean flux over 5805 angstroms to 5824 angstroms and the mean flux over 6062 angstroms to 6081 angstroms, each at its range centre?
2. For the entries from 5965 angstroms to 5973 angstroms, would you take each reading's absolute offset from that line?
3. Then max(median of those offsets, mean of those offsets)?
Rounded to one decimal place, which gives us 2.6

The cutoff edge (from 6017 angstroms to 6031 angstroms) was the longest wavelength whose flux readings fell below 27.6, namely 6029.89 angstroms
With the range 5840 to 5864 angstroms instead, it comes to 5860.16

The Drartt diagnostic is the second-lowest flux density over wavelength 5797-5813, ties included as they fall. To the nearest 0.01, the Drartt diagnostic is 27.58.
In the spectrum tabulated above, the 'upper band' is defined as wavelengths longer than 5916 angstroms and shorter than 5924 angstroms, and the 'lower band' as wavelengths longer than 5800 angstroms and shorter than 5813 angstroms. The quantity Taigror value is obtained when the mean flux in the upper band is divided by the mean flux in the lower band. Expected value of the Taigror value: 0.96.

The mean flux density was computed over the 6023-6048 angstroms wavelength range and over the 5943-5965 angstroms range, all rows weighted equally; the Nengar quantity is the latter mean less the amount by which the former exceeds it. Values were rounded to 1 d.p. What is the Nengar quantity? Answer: 27.8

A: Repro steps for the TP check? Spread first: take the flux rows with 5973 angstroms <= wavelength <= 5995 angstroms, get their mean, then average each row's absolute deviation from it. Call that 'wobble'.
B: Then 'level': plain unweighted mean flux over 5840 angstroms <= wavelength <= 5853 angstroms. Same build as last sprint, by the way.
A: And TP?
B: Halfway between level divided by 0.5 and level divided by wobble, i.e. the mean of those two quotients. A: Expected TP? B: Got 33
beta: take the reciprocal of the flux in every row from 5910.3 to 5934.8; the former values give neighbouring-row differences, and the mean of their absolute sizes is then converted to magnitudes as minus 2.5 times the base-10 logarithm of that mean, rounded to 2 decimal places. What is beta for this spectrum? 6.16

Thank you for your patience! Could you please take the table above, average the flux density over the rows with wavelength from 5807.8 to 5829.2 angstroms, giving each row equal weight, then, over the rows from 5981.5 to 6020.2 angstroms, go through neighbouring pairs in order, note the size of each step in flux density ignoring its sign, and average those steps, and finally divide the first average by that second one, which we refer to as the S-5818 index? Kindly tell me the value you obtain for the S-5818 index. 10.7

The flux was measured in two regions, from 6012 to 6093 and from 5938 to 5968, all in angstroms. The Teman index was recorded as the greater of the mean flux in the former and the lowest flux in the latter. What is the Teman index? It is 27.0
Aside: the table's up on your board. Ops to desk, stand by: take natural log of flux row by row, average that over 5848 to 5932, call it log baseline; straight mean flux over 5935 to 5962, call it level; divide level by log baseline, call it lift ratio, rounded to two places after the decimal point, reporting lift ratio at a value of 8.53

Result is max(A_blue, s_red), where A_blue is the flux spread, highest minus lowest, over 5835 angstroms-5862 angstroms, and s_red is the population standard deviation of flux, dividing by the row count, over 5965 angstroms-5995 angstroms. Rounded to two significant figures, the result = 5.8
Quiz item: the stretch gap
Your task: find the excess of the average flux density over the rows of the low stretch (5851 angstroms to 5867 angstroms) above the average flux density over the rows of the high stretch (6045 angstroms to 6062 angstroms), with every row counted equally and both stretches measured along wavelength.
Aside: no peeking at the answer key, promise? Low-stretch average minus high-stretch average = 1.0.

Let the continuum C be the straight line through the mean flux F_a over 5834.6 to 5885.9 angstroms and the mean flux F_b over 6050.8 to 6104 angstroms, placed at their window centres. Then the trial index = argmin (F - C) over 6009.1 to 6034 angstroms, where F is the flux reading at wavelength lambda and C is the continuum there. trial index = 6010.49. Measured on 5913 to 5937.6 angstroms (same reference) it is 5917.11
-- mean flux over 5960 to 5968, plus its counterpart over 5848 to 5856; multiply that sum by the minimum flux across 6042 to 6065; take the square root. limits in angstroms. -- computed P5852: 35.8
